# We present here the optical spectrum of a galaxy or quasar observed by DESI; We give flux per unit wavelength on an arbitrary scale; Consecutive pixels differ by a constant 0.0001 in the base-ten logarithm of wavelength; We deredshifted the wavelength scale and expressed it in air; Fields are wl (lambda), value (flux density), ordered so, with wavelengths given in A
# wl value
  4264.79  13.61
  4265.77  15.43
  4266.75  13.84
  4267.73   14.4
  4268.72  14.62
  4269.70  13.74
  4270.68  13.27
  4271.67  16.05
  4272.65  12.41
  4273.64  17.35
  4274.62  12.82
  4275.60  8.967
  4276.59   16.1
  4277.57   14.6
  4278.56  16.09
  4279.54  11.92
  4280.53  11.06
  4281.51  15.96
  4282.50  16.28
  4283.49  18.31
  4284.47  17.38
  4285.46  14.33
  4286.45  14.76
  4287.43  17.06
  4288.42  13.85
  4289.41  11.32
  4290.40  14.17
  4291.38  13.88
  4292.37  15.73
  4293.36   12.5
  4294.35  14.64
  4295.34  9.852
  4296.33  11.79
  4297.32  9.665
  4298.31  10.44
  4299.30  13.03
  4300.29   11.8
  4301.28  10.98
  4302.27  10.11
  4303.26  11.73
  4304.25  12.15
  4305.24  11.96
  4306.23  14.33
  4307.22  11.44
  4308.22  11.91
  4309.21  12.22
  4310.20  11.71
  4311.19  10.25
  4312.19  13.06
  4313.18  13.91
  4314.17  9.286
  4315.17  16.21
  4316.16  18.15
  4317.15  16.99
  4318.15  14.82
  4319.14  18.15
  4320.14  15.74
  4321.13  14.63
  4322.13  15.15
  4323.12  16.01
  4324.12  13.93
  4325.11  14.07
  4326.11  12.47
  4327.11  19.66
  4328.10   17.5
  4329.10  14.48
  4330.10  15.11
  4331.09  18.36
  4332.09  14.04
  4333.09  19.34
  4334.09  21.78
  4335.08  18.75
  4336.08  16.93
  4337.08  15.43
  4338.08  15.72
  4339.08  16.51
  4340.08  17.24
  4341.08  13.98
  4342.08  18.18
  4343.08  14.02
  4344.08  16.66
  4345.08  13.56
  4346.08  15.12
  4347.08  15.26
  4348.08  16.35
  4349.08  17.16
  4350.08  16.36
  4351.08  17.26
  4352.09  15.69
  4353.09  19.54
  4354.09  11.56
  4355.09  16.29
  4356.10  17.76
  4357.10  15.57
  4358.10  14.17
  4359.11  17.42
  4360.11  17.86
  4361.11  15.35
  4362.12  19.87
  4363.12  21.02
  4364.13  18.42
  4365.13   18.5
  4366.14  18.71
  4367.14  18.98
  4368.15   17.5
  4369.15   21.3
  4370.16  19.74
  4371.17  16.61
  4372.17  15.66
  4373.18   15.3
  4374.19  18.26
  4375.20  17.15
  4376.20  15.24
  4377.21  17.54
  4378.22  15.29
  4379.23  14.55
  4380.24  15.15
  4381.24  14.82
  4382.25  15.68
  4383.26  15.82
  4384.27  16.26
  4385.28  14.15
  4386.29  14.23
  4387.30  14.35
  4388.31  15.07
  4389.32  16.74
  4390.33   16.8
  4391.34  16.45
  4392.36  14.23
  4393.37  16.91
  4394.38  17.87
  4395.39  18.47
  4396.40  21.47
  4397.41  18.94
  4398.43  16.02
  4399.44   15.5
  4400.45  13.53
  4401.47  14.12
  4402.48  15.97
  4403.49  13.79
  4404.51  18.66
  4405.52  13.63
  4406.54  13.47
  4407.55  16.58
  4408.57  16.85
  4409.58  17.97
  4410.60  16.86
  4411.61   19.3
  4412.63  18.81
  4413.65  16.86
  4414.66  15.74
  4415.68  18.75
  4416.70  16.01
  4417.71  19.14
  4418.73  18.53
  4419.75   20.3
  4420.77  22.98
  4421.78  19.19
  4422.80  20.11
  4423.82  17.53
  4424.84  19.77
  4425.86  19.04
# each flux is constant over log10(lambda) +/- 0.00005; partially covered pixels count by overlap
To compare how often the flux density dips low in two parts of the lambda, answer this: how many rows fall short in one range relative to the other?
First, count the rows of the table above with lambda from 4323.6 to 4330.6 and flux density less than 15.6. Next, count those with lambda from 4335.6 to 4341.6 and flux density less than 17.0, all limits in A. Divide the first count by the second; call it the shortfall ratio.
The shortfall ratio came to 1.0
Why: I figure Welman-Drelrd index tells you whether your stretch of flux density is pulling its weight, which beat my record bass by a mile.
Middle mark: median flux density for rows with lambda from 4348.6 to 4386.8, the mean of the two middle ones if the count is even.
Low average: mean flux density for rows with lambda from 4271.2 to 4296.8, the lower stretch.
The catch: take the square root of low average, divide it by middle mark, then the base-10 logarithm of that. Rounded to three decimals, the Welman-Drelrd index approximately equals -0.641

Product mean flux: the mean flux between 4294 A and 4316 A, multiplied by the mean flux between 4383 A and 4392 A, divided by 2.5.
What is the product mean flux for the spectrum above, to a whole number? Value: 74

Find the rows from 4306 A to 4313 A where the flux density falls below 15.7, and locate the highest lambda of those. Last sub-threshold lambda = 4312.19 A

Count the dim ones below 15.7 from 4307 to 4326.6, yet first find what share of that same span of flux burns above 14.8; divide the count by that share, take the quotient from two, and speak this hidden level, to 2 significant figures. -33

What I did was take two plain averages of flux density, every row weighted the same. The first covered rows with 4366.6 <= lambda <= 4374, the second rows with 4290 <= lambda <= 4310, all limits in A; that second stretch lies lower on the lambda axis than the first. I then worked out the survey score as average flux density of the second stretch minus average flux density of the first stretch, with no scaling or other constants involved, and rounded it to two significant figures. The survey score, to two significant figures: -5.7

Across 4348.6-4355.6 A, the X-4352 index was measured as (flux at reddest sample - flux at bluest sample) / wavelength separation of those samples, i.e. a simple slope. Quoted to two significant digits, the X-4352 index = -0.14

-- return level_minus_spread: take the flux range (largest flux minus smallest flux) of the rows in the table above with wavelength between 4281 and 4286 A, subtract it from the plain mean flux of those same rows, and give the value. 12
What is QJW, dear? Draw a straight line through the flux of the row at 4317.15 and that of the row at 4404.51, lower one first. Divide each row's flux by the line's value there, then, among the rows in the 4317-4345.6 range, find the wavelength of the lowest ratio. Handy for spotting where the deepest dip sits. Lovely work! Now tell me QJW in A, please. 4326.11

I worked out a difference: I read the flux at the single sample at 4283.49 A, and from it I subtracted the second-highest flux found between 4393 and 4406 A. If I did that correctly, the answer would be -0.6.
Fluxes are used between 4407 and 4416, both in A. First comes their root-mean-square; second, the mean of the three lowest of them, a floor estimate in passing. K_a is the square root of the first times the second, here 17.0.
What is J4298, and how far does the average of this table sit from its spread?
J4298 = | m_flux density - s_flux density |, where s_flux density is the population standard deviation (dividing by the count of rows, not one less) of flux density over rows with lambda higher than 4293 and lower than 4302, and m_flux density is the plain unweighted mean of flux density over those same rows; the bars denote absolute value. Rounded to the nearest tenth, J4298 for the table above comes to 10.1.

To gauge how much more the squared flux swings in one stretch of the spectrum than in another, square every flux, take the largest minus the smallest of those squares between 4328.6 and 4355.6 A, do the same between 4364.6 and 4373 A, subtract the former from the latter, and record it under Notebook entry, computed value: -132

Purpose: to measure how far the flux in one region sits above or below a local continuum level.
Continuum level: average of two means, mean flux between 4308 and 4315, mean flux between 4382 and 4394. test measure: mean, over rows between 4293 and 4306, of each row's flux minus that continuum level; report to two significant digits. -2.1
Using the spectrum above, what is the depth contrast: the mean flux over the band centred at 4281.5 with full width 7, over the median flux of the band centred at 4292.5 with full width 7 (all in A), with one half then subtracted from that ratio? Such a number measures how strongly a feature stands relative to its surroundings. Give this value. 0.60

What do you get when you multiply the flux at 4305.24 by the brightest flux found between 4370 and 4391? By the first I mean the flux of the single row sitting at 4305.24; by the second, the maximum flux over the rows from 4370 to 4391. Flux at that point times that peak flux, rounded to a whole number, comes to 236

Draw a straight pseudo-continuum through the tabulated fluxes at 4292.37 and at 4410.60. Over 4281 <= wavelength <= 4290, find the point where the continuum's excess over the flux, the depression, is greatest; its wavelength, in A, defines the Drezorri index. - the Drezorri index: 4289.41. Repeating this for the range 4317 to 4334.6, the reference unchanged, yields 4326.11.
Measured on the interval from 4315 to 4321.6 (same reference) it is 4321.13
